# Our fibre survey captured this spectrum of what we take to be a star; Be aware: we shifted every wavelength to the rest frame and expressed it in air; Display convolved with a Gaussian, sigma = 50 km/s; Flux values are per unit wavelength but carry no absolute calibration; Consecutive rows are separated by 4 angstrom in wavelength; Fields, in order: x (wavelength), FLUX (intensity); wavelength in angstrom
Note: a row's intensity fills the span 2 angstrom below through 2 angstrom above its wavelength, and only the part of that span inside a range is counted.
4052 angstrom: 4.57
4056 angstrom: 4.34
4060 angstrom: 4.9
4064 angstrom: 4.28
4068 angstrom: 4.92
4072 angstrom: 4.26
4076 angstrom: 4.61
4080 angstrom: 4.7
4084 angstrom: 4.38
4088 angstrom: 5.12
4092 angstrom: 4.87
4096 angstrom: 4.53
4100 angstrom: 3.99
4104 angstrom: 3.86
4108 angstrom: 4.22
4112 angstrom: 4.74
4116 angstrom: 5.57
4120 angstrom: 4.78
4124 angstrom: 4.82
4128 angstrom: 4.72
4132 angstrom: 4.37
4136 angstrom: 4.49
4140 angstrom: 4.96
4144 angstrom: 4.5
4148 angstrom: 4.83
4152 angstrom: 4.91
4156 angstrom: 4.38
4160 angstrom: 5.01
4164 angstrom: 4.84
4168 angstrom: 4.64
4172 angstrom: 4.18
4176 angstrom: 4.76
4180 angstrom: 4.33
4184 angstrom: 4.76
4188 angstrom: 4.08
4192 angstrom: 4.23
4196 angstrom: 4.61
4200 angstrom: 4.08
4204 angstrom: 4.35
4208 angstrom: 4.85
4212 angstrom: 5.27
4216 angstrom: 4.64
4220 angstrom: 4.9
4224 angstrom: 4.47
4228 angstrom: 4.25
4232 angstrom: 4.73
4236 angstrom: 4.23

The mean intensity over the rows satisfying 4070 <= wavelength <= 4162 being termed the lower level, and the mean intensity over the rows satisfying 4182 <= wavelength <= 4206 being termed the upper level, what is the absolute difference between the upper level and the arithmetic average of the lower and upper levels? 0.14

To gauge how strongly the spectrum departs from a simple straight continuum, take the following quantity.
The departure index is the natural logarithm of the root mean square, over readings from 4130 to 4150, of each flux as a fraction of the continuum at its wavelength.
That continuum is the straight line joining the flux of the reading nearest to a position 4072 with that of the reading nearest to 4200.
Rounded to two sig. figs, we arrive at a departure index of 0.11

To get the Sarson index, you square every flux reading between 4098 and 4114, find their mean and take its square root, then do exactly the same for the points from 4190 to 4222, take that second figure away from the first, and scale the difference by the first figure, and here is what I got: -0.098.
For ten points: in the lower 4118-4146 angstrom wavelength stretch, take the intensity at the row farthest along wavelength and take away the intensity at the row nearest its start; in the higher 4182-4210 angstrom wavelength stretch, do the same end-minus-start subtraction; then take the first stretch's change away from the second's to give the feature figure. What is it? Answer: 0.4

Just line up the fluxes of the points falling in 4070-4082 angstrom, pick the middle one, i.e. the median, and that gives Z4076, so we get 4.61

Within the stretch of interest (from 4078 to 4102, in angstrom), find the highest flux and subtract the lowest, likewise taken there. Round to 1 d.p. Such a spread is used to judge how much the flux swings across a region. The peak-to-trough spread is 1.1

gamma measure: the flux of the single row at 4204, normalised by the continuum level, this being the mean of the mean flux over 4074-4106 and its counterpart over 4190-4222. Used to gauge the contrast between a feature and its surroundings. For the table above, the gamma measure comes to 0.95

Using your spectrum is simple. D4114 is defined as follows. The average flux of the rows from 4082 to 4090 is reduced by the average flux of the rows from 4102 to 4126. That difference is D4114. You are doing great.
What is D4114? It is 0.1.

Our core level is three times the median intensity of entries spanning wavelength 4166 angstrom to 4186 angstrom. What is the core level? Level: 13.9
